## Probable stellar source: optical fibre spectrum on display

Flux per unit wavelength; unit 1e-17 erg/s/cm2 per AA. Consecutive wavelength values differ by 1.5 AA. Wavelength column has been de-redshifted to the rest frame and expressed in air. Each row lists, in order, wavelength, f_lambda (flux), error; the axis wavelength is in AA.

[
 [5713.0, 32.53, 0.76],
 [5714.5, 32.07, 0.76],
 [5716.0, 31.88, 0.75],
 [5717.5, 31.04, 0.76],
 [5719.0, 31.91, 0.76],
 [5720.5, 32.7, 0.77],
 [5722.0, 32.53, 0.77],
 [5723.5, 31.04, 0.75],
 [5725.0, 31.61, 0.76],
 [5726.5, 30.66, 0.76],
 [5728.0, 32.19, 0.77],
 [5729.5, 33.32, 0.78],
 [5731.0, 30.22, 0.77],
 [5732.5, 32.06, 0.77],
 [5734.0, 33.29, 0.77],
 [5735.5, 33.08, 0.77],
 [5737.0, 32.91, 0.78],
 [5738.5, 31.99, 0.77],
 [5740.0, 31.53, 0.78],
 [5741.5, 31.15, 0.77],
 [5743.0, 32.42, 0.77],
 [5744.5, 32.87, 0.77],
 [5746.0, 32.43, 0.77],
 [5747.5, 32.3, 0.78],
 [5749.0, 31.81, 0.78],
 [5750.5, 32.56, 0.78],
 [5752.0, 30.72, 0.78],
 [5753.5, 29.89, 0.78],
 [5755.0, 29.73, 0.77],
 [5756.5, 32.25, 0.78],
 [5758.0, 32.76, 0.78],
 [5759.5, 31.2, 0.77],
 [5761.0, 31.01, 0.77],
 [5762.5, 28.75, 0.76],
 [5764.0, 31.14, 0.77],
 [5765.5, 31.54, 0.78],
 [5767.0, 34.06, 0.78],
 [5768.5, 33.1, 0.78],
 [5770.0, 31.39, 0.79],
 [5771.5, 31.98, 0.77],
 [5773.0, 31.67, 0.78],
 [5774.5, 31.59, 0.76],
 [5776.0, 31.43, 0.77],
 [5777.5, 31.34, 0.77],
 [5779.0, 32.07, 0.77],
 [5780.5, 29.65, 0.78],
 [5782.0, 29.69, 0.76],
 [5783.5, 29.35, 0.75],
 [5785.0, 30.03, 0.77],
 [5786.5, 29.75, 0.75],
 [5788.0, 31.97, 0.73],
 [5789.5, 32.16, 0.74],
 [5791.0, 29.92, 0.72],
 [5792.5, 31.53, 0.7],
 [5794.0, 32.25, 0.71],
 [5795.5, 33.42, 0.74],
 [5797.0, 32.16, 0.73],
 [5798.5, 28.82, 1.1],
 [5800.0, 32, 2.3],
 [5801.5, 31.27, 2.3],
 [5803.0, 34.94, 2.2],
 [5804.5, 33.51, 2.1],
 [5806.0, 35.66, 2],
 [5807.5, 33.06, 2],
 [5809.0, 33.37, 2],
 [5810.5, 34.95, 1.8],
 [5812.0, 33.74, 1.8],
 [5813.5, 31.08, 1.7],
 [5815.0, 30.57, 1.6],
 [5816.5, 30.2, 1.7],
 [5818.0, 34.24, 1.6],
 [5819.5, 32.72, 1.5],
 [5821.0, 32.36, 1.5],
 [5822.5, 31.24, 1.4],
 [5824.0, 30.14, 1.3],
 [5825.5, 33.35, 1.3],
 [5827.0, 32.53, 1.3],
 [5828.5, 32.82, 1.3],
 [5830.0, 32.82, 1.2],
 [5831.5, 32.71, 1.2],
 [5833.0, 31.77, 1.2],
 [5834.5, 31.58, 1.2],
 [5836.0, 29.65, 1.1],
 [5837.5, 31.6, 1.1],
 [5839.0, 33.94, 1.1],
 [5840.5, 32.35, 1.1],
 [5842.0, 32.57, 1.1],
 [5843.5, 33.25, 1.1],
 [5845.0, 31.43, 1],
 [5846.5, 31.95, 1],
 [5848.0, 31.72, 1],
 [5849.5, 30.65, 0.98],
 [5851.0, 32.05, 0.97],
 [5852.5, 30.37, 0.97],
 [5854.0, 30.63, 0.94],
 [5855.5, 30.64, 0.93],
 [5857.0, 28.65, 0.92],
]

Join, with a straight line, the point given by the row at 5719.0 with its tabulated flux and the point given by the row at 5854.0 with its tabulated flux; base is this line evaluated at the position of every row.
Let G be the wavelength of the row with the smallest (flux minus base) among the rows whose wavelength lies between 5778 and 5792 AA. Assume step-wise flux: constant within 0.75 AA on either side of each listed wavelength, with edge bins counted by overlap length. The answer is 5783.5 AA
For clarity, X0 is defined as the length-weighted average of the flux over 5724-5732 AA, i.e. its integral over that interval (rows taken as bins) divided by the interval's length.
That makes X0 31.6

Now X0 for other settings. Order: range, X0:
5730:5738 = 32.3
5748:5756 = 31.0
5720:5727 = 31.7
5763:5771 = 32.1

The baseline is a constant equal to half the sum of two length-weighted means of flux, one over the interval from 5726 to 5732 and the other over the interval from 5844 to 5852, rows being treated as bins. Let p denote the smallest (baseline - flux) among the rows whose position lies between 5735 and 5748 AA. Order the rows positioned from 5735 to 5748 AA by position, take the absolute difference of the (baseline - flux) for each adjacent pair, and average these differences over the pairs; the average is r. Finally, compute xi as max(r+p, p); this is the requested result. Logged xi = -0.9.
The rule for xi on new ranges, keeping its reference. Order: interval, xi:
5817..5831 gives -1.6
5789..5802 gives 0.0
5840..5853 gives -0.7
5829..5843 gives -1.2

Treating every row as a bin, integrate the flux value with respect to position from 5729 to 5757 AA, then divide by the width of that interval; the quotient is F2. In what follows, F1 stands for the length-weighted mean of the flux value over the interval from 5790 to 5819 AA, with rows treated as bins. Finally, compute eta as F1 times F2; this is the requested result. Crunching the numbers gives 1036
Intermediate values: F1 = 32.5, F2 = 31.9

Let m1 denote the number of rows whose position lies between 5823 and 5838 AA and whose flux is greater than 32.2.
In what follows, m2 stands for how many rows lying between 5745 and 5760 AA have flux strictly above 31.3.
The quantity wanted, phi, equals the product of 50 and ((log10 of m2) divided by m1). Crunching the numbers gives 8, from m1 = 5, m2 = 6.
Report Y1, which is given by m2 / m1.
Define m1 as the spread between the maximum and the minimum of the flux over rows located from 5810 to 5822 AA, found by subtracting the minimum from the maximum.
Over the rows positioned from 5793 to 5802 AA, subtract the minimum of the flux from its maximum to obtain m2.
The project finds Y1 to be 1.0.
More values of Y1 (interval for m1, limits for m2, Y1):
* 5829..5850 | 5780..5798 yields 0.9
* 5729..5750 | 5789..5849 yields 2.2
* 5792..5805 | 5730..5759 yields 0.6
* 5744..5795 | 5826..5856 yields 0.8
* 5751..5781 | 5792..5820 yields 1.3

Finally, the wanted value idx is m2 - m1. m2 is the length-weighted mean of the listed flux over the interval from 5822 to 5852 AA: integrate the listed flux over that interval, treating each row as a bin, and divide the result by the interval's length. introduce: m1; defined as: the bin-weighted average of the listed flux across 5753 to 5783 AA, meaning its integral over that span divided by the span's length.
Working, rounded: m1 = 31.3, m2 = 32.0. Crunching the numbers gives 0.7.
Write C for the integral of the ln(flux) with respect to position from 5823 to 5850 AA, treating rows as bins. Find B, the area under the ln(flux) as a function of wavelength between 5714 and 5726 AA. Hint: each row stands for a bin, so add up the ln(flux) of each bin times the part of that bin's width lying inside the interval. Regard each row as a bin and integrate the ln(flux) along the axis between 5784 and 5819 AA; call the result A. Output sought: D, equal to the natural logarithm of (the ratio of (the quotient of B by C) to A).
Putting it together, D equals -5.6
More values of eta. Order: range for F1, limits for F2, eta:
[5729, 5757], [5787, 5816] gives 1034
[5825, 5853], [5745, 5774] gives 1013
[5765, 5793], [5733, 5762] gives 996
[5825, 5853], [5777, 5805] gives 1005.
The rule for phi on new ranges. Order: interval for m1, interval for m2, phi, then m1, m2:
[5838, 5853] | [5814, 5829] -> 10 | 4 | 6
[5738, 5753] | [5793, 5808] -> 9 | 5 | 8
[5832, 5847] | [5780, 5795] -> 8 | 4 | 4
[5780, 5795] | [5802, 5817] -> 42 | 1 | 7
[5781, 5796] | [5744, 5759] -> 21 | 2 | 7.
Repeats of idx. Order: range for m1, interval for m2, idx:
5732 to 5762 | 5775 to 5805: -0.5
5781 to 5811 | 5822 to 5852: 0.1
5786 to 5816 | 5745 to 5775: -0.7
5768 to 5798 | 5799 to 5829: 1.4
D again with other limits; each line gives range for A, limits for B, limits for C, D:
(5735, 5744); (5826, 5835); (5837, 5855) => -4.1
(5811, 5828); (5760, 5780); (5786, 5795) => -3.3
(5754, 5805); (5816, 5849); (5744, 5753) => -3.9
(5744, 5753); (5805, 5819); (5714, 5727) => -3.4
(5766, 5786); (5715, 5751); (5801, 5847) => -4.5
